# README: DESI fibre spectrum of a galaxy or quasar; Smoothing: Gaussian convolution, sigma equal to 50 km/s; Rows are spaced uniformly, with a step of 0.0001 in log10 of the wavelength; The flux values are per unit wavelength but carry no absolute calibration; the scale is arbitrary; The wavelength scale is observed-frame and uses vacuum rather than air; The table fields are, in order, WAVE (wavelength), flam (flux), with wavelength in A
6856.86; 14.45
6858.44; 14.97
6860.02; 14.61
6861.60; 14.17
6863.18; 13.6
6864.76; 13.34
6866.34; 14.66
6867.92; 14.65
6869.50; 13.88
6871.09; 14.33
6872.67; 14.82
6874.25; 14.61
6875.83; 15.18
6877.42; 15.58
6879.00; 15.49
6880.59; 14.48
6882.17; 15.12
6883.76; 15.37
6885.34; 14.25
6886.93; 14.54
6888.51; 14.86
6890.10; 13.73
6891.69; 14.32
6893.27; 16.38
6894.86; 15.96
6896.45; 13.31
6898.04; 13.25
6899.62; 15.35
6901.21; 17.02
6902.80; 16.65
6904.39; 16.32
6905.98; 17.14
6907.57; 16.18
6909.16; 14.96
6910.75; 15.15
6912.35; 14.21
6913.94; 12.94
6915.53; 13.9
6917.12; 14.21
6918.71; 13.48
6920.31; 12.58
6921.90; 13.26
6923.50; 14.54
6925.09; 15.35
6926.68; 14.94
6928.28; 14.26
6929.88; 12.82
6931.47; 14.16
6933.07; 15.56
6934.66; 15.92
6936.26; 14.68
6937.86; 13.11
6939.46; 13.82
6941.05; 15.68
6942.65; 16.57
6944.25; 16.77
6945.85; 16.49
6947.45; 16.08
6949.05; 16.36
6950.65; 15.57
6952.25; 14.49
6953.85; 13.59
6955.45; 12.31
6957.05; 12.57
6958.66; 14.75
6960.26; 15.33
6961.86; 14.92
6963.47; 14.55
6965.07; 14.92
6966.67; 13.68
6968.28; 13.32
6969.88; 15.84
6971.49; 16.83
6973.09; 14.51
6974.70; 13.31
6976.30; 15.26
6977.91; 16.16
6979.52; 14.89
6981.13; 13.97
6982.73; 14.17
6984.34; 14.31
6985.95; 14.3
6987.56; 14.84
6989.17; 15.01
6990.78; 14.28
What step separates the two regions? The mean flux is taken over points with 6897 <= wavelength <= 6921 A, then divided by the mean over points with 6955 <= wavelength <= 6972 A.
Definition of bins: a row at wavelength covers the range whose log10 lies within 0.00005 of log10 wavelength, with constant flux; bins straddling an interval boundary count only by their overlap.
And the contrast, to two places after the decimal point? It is 1.03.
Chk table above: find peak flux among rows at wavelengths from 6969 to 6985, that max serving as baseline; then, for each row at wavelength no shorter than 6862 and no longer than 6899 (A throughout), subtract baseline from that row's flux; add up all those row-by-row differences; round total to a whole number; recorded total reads -51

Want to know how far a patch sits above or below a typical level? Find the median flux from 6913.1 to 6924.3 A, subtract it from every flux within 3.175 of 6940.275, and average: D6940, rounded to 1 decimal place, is 1.3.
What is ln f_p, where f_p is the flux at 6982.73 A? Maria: 2.65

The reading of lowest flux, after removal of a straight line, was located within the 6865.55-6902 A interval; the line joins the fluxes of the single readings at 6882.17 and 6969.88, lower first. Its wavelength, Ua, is 6898.04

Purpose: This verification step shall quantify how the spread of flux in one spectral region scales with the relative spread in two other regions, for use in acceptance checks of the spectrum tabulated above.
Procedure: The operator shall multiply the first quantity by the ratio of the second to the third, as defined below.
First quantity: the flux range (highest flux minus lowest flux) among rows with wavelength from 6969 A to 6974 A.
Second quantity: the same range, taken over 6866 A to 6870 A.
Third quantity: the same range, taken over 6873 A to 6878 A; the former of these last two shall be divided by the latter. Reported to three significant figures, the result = 1.87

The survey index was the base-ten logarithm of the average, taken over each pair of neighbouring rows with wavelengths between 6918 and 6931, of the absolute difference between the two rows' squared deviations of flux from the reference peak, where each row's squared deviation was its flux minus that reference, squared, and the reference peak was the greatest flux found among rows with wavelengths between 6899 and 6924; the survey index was 0.76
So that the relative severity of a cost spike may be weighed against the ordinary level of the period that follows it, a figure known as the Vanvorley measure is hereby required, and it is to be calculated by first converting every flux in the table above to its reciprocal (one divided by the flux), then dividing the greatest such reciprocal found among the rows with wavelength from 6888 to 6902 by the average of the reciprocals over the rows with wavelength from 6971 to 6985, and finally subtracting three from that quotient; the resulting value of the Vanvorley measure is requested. -1.89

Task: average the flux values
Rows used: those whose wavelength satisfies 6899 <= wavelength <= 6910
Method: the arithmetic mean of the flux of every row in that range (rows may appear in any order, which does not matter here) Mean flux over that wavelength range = 16.2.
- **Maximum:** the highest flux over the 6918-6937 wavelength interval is 15.92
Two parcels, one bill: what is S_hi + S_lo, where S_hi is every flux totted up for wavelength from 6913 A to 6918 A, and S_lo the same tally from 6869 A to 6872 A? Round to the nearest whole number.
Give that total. 69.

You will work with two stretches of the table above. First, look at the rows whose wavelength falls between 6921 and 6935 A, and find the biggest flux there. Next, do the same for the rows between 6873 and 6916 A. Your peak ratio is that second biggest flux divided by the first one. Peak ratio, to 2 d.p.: 1.08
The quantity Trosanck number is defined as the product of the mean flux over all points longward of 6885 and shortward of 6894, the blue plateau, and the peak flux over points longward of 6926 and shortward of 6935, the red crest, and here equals 234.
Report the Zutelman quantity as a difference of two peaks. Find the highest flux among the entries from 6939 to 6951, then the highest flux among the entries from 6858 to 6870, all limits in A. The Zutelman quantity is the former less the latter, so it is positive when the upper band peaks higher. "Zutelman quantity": 1.80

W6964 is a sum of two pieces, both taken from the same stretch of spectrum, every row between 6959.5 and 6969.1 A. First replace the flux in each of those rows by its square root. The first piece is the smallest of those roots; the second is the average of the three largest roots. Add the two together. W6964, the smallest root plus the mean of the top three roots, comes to 7.53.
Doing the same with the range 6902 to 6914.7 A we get 7.68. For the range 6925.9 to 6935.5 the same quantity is 7.51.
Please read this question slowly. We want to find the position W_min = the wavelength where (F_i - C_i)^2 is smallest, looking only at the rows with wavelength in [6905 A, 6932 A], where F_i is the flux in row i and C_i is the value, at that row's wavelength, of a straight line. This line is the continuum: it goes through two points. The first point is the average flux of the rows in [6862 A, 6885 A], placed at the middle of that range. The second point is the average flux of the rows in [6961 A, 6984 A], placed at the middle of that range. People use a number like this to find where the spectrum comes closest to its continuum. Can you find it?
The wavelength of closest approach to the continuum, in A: 6923.50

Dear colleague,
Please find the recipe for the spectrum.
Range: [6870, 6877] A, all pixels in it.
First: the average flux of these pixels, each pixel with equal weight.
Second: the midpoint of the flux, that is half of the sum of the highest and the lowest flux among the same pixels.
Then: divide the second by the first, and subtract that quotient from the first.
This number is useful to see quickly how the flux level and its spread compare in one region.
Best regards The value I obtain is 13.7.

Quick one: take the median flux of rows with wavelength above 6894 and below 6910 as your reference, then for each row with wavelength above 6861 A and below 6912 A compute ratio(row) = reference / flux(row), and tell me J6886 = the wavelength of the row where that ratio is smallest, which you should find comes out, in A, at 6905.98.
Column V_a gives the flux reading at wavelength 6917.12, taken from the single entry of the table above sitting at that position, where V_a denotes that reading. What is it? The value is 14.21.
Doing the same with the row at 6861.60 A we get 14.17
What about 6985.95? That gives 14.3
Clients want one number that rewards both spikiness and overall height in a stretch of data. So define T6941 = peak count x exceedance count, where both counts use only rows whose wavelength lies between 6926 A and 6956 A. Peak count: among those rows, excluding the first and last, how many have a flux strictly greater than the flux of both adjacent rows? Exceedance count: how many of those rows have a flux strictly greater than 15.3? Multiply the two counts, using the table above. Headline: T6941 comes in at 27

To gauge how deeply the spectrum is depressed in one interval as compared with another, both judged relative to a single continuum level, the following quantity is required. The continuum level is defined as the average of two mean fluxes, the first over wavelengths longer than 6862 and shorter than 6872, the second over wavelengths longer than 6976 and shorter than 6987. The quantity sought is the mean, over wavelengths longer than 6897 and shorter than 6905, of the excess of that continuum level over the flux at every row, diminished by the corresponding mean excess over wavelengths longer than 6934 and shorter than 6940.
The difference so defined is -1.3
